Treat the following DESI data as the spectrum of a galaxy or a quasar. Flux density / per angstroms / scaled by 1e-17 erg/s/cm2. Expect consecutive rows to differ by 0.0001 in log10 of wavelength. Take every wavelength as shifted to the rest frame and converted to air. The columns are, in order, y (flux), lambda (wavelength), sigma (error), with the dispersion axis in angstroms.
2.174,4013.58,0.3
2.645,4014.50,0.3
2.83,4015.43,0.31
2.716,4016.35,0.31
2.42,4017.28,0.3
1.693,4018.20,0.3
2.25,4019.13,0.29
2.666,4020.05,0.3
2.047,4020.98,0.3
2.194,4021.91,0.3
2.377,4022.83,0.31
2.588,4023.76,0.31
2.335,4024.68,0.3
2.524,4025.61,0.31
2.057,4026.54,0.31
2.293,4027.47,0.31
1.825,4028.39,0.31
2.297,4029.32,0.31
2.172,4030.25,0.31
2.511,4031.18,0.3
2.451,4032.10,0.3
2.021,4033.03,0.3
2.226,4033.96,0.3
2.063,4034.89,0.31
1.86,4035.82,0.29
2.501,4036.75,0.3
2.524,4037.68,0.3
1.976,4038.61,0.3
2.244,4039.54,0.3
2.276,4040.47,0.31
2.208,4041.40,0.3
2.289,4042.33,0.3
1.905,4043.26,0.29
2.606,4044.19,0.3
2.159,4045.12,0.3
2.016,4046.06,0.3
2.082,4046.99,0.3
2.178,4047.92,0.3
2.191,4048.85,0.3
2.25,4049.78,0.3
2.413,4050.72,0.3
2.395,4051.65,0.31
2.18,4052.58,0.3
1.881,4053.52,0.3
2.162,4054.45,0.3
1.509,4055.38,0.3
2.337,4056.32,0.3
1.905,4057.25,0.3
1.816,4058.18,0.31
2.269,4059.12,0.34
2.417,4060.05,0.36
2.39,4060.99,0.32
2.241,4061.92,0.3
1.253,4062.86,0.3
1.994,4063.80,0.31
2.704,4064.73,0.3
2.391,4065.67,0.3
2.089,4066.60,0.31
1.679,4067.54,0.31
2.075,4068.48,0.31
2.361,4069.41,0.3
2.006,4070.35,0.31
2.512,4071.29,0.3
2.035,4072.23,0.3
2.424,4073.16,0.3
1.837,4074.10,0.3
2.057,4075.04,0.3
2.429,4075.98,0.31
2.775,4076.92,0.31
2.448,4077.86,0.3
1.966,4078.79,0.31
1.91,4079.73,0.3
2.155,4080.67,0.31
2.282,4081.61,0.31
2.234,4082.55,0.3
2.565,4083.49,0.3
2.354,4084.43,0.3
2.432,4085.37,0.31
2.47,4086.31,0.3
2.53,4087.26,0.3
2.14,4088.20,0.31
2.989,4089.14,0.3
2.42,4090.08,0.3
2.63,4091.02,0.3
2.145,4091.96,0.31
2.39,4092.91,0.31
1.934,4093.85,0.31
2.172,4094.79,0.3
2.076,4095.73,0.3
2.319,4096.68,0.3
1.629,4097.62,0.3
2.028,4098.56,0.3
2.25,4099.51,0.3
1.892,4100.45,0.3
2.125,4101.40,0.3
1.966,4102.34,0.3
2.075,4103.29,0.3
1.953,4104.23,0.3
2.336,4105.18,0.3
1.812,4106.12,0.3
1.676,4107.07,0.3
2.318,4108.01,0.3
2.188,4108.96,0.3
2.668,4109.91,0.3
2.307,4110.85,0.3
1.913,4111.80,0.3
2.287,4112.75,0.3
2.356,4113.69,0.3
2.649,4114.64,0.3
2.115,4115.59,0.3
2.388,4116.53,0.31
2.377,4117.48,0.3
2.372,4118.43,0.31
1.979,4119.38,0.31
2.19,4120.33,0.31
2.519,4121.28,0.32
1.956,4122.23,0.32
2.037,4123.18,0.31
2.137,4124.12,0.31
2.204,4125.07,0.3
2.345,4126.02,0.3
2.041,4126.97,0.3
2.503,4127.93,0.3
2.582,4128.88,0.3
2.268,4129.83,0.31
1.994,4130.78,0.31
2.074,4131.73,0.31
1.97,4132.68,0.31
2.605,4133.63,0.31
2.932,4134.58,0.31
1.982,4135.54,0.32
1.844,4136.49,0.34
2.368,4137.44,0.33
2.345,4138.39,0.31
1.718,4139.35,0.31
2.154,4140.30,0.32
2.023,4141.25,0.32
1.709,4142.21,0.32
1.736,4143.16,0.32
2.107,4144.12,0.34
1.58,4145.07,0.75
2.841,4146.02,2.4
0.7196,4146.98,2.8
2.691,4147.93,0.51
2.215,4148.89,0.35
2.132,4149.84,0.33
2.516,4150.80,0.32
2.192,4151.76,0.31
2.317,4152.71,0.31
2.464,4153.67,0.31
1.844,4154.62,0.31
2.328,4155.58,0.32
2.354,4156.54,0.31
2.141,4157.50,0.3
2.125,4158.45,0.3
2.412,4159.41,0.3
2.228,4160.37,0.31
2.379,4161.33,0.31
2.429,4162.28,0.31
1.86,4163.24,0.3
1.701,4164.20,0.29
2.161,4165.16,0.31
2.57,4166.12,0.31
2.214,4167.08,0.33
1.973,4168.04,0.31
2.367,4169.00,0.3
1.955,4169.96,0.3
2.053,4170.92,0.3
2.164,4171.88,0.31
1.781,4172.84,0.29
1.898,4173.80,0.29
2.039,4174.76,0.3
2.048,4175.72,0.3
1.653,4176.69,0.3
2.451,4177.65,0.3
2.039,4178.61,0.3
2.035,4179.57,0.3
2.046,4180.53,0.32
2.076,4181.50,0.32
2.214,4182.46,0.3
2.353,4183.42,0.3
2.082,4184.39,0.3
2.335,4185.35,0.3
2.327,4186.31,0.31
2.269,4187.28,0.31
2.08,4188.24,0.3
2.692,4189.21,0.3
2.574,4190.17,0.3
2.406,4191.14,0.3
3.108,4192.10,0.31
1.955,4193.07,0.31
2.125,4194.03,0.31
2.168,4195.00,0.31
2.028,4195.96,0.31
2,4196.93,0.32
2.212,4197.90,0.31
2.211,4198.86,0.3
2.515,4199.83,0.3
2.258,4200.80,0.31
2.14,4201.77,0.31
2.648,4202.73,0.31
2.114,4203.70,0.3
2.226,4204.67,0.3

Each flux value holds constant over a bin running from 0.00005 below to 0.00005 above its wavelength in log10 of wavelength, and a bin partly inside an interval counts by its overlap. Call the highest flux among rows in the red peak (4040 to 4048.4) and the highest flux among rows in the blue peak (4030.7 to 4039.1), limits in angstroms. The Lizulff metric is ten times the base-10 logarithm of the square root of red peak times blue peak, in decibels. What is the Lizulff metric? 4.09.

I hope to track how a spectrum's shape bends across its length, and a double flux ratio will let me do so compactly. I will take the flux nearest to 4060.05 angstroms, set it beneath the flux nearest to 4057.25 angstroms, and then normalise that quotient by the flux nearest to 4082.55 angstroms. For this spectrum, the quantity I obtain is 0.35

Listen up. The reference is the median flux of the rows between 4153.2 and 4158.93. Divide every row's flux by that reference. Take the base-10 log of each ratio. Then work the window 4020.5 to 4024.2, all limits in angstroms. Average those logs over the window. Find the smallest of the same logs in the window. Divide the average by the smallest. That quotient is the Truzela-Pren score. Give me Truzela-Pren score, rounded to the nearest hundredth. -0.29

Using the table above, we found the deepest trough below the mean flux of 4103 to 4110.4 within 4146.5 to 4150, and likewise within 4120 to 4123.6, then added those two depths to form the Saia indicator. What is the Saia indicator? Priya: 1.6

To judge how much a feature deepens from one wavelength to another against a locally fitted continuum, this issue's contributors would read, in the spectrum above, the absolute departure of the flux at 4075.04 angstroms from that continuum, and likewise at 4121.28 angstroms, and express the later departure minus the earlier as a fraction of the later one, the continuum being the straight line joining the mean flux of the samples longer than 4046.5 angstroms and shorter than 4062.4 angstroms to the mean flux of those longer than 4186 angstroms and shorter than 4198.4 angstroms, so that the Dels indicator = 0.59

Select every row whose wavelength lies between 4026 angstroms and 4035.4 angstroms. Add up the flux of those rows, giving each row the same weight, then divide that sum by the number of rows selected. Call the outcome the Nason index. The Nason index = 2.19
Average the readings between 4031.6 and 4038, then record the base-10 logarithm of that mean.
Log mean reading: 0.349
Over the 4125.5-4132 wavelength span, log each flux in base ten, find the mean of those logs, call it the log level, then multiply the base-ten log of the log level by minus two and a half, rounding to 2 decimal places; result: 1.13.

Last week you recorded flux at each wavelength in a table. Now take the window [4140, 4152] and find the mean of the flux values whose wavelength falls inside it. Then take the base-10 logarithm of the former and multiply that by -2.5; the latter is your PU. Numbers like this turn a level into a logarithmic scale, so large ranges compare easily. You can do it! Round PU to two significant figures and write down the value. -0.78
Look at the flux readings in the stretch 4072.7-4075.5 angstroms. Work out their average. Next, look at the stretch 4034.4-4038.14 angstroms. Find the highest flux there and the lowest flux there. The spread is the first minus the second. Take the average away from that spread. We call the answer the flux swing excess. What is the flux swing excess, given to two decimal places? -1.44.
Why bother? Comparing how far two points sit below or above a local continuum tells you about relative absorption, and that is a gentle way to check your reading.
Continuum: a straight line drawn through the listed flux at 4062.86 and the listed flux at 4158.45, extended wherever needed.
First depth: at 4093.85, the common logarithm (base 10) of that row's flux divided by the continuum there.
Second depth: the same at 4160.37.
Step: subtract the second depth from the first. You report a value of 0.08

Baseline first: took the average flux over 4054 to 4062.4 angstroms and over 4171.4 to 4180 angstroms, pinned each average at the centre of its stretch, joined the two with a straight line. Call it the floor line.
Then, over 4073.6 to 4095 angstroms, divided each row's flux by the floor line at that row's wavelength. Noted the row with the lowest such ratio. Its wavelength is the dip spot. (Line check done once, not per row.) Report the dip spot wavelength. 4074.10 angstroms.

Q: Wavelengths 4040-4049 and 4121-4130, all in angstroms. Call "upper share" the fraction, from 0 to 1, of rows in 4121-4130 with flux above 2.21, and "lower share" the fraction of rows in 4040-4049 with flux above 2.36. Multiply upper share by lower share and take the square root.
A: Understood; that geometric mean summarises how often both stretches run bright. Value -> 0.22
